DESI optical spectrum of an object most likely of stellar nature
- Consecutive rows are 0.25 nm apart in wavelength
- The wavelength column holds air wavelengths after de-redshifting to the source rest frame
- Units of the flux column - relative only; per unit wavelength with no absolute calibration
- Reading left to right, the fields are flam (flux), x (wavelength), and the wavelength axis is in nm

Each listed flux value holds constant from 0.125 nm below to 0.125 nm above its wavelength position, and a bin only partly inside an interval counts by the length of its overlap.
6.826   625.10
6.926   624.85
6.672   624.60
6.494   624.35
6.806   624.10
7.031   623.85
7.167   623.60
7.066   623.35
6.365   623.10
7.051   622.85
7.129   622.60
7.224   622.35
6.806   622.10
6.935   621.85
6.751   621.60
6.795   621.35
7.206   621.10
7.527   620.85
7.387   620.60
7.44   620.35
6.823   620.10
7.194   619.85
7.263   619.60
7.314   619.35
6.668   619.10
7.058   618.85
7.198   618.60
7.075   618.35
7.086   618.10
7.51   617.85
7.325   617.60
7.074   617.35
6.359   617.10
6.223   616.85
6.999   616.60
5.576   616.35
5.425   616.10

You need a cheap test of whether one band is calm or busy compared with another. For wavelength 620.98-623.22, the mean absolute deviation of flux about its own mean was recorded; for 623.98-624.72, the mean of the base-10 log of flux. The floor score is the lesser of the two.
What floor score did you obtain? 0.21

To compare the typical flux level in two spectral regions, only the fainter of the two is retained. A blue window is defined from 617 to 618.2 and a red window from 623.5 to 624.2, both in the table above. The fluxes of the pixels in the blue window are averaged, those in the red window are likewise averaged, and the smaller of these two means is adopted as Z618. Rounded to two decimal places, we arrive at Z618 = 7.00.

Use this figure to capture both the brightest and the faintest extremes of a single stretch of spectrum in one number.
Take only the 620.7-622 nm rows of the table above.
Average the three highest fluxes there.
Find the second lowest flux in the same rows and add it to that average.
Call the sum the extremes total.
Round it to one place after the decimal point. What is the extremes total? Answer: 14.0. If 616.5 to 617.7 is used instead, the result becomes 13.5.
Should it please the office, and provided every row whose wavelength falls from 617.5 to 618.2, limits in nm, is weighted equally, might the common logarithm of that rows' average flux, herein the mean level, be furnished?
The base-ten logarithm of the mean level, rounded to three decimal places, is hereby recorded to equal 0.864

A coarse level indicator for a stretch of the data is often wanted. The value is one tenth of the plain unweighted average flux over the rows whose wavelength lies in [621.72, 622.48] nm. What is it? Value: 0.699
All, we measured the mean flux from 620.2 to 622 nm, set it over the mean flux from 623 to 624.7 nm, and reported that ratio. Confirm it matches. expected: 1.05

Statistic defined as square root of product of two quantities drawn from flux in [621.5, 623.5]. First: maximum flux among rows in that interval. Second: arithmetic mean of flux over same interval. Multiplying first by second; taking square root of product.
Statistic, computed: 7.07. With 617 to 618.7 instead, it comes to 7.30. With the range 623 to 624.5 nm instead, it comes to 6.99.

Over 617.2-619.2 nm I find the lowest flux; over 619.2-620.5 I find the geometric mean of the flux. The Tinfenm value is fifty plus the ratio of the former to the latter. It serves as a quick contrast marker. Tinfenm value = 50.9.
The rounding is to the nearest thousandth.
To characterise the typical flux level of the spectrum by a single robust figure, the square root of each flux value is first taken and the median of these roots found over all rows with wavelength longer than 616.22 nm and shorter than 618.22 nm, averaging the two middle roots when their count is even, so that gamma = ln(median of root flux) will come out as 0.976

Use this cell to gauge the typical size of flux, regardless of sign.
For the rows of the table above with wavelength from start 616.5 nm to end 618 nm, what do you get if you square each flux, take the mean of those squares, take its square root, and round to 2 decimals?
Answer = 6.93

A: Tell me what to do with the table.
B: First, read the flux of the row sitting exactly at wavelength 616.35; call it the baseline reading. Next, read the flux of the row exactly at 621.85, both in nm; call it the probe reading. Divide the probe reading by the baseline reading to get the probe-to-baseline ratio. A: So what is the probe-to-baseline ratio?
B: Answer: 1.24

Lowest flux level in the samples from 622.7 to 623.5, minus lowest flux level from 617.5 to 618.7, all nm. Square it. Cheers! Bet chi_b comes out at 0.50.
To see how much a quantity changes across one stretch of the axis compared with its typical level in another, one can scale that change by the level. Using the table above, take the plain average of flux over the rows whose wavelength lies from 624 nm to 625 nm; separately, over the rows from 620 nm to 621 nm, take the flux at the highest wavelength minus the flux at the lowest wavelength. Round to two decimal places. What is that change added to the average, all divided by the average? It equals 1.10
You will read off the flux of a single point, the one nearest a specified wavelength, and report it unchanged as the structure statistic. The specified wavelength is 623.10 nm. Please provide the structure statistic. 6.365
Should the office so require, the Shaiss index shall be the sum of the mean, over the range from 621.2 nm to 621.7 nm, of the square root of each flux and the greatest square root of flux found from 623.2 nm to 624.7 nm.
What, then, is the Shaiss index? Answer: 5.28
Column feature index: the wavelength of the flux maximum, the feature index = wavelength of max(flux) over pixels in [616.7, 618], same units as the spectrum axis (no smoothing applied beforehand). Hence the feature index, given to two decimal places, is 617.85 nm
